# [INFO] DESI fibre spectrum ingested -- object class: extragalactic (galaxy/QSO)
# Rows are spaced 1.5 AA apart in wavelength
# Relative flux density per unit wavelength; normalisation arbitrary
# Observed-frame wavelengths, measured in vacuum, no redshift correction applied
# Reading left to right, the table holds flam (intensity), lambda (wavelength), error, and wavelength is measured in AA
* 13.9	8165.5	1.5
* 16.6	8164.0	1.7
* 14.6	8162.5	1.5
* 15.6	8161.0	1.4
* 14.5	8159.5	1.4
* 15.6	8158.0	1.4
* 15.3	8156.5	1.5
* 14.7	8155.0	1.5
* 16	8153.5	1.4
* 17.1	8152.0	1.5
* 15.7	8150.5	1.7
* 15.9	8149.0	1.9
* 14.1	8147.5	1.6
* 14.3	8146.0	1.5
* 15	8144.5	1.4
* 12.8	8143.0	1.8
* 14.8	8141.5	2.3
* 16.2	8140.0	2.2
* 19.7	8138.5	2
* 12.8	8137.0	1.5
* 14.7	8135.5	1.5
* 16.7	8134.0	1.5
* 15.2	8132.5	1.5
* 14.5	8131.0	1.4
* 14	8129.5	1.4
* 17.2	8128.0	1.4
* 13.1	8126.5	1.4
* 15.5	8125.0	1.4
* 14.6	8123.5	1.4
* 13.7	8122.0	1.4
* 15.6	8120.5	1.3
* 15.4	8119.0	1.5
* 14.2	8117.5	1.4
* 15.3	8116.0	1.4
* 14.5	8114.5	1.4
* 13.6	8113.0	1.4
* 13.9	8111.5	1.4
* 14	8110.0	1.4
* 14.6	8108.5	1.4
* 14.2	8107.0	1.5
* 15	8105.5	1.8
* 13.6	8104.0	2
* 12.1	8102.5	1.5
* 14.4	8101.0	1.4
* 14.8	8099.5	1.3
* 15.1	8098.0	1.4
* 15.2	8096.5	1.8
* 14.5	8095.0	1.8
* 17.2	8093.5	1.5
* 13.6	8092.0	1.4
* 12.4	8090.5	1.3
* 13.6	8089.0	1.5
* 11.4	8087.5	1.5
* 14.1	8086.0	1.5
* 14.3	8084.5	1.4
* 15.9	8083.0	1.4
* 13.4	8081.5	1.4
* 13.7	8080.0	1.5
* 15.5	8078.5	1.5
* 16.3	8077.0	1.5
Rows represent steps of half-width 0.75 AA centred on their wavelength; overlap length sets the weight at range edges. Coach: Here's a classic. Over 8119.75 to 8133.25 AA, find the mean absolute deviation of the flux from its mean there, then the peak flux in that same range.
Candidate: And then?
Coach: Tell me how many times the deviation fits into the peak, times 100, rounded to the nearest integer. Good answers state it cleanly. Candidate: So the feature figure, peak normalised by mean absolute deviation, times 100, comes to 1838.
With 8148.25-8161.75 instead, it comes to 3346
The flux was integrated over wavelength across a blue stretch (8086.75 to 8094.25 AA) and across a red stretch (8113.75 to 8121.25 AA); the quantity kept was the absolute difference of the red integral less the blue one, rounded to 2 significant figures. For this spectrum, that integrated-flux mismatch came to 10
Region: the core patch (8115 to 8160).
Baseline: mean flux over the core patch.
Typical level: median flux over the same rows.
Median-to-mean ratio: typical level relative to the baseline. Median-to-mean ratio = 1.00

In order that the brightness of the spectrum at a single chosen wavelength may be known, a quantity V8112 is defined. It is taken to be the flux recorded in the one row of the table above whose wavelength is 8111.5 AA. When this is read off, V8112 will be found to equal 13.9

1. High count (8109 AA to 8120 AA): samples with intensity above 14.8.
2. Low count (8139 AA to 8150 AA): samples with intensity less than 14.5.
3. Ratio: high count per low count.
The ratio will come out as 0.67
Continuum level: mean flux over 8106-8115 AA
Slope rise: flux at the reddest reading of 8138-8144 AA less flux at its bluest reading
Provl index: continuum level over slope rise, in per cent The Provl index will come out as -205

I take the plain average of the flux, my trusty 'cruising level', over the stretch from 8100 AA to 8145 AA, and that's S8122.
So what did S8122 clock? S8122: 14.7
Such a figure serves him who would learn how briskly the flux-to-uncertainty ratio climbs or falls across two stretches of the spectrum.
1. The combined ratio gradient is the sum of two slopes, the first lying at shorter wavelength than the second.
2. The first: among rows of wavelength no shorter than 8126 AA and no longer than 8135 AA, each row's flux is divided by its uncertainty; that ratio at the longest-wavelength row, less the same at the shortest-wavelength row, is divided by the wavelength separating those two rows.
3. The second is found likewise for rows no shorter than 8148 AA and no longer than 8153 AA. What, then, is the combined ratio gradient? 1.2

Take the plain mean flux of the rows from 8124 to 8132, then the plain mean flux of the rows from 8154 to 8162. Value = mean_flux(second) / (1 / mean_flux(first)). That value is 225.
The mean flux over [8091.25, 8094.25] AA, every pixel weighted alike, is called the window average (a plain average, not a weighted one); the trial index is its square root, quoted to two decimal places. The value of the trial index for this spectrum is 3.92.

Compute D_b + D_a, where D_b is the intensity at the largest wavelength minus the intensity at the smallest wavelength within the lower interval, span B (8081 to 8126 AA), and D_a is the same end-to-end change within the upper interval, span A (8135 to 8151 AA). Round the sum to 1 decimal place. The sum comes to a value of 3.1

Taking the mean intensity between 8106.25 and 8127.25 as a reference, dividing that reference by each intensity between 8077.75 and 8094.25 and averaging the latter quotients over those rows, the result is 1.04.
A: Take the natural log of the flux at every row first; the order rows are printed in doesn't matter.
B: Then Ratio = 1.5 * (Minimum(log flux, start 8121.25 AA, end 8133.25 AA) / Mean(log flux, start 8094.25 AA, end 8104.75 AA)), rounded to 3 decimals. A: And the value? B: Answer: 1.454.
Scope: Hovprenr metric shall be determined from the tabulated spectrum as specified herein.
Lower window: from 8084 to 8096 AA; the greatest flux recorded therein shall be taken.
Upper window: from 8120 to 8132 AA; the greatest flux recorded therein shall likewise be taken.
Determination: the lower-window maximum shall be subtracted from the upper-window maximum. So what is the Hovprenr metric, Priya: 0.0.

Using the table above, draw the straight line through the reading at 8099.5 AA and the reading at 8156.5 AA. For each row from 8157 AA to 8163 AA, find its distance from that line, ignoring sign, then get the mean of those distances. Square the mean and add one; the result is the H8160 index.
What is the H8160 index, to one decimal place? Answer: 1.3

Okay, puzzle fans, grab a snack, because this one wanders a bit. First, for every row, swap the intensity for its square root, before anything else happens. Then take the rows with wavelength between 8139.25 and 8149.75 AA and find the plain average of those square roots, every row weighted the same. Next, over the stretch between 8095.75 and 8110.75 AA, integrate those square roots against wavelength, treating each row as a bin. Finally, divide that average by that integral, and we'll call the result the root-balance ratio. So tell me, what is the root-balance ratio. 0.068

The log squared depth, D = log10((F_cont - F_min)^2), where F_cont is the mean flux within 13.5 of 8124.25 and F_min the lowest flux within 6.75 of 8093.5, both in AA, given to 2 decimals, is 1.04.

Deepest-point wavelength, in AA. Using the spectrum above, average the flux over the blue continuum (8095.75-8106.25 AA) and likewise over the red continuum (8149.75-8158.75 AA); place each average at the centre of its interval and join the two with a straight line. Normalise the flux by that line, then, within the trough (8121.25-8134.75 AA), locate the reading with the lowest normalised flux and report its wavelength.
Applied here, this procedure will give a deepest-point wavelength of 8126.5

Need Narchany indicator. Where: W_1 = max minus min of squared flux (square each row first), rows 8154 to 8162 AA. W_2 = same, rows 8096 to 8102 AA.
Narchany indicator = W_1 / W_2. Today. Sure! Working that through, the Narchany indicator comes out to 1.4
